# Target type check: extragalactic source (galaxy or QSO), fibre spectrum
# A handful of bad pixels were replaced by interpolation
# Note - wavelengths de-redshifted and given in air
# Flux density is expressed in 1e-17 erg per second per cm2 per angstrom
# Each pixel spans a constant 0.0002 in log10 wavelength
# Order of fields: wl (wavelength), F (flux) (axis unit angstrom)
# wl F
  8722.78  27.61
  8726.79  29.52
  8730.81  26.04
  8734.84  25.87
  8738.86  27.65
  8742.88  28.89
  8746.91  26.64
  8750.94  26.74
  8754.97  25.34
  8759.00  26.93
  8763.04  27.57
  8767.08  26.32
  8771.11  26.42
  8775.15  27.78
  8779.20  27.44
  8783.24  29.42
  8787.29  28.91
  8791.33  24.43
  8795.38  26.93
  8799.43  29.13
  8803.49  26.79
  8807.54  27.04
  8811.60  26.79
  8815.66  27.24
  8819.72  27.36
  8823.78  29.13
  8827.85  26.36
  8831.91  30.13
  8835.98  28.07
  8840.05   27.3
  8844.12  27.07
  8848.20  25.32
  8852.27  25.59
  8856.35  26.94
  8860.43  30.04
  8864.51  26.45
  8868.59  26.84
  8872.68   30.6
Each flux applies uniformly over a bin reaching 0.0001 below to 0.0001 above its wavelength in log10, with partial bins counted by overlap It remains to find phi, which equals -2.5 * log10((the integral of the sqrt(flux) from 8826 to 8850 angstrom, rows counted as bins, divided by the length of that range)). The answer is -1.797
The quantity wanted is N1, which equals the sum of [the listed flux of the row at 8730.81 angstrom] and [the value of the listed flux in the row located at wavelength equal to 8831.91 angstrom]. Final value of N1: 56.2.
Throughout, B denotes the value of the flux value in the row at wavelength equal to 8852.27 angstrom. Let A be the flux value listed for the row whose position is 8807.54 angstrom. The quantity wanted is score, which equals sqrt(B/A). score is 0.97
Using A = 27.04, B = 25.59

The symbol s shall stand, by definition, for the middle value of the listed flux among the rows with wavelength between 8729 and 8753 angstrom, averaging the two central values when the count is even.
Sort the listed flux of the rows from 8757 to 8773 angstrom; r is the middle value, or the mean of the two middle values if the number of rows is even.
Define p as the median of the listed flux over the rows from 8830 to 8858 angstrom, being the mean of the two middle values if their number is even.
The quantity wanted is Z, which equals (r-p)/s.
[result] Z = -0.01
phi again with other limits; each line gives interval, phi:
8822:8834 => -1.819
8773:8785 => -1.812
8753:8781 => -1.785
